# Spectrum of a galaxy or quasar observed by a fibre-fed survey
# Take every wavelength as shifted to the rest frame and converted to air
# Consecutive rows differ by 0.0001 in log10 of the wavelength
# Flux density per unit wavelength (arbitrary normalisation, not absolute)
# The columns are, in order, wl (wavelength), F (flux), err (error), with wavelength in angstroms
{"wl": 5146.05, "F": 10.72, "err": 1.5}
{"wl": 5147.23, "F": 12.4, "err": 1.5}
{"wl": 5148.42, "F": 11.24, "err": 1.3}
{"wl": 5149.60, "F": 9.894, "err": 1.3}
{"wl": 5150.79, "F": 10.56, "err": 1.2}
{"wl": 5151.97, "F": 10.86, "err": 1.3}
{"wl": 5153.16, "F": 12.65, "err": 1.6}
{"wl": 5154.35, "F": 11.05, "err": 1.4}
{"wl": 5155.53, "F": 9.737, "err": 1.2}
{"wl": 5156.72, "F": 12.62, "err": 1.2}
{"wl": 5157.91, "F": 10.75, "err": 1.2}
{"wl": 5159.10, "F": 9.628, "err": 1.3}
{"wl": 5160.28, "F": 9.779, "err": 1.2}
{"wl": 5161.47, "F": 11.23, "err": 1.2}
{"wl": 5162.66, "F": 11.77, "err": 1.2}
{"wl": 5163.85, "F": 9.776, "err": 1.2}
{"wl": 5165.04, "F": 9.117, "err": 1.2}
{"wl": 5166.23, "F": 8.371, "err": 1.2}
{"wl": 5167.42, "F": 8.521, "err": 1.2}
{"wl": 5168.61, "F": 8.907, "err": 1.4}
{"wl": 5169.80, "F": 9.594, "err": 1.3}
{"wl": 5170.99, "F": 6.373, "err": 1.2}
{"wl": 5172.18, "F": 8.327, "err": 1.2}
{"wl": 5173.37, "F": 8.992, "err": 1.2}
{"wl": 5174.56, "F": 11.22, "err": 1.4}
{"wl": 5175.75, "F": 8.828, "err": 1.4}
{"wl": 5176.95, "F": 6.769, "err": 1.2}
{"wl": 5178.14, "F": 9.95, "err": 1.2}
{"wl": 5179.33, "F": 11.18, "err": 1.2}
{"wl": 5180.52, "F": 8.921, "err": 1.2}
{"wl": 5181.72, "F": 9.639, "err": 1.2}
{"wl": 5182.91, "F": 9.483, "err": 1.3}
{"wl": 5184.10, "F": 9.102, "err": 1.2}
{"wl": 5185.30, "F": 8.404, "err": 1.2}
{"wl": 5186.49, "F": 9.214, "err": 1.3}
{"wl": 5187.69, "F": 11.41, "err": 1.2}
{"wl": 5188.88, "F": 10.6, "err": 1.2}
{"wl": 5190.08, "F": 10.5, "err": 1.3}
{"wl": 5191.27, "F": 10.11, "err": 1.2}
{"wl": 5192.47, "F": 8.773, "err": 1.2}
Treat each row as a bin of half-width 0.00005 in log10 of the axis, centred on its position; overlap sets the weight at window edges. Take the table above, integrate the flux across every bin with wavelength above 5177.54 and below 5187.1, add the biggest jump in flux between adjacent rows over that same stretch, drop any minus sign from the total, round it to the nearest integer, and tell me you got 93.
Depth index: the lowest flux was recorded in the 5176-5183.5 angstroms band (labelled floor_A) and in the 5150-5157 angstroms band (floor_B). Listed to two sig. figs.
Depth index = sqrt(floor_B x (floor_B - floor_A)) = 5.4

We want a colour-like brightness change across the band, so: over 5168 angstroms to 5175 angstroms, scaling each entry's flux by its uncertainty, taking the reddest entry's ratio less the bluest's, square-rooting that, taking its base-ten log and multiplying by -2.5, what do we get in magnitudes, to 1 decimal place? -0.3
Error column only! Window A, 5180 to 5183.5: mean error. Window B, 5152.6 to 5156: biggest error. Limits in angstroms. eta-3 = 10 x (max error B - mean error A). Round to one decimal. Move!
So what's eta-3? 3.7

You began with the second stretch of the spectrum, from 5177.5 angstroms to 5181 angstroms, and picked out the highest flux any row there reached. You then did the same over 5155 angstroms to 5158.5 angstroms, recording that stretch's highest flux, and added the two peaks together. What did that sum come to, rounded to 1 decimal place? 23.8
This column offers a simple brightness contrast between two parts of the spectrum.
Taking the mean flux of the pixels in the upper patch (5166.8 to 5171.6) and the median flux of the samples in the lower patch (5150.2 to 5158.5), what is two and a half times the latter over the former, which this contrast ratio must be 3.25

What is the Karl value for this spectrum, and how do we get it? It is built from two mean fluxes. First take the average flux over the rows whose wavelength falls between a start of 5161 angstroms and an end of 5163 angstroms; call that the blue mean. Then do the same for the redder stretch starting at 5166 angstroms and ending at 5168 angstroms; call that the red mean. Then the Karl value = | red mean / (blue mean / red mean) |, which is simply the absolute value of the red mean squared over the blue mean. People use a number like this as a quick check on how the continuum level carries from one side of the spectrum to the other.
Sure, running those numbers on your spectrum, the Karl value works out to 6.2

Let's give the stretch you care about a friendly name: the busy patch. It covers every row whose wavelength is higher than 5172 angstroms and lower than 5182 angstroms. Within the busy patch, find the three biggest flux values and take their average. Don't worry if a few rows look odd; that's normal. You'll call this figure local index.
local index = 10.8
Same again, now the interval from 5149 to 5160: 12.1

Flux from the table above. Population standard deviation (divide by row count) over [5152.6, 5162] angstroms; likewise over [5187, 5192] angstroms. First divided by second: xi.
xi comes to 2.4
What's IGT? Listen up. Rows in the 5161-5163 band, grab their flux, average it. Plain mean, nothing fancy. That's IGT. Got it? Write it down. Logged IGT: 11.5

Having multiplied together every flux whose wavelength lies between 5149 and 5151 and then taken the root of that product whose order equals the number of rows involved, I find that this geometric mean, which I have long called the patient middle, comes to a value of 10.2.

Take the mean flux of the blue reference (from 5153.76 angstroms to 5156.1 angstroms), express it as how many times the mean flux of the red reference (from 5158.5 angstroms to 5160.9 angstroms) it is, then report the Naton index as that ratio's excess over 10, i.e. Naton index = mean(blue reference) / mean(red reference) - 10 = -8.93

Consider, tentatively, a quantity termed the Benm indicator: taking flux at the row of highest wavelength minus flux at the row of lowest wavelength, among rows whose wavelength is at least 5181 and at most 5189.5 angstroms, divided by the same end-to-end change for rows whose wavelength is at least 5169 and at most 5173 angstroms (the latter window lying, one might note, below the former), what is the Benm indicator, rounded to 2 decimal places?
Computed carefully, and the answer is -0.76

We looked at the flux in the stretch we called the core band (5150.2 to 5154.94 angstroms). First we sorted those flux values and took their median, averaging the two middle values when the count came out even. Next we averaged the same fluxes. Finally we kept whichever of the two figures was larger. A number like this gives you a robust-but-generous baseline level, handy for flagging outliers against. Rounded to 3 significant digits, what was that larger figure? 11.3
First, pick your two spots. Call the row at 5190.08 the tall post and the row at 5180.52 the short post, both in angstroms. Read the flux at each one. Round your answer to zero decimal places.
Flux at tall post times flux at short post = 94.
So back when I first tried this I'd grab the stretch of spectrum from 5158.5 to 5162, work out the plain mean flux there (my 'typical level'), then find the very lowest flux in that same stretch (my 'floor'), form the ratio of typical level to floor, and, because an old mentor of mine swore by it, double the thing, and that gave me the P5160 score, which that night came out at 2.12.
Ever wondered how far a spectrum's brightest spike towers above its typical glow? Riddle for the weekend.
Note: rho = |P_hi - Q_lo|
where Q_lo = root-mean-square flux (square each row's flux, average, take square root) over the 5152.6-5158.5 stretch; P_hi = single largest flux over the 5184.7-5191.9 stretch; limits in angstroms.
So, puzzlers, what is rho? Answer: 0.0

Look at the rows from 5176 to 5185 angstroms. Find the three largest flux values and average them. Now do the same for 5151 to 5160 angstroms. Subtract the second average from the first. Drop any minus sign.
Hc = 1.85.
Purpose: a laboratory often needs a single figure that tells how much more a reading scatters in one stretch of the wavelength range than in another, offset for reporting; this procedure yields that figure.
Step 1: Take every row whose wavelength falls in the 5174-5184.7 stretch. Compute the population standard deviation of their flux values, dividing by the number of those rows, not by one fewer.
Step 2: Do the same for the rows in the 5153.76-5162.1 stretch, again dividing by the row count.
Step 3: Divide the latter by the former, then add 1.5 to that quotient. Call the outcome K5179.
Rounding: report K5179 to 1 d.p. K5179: 2.3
